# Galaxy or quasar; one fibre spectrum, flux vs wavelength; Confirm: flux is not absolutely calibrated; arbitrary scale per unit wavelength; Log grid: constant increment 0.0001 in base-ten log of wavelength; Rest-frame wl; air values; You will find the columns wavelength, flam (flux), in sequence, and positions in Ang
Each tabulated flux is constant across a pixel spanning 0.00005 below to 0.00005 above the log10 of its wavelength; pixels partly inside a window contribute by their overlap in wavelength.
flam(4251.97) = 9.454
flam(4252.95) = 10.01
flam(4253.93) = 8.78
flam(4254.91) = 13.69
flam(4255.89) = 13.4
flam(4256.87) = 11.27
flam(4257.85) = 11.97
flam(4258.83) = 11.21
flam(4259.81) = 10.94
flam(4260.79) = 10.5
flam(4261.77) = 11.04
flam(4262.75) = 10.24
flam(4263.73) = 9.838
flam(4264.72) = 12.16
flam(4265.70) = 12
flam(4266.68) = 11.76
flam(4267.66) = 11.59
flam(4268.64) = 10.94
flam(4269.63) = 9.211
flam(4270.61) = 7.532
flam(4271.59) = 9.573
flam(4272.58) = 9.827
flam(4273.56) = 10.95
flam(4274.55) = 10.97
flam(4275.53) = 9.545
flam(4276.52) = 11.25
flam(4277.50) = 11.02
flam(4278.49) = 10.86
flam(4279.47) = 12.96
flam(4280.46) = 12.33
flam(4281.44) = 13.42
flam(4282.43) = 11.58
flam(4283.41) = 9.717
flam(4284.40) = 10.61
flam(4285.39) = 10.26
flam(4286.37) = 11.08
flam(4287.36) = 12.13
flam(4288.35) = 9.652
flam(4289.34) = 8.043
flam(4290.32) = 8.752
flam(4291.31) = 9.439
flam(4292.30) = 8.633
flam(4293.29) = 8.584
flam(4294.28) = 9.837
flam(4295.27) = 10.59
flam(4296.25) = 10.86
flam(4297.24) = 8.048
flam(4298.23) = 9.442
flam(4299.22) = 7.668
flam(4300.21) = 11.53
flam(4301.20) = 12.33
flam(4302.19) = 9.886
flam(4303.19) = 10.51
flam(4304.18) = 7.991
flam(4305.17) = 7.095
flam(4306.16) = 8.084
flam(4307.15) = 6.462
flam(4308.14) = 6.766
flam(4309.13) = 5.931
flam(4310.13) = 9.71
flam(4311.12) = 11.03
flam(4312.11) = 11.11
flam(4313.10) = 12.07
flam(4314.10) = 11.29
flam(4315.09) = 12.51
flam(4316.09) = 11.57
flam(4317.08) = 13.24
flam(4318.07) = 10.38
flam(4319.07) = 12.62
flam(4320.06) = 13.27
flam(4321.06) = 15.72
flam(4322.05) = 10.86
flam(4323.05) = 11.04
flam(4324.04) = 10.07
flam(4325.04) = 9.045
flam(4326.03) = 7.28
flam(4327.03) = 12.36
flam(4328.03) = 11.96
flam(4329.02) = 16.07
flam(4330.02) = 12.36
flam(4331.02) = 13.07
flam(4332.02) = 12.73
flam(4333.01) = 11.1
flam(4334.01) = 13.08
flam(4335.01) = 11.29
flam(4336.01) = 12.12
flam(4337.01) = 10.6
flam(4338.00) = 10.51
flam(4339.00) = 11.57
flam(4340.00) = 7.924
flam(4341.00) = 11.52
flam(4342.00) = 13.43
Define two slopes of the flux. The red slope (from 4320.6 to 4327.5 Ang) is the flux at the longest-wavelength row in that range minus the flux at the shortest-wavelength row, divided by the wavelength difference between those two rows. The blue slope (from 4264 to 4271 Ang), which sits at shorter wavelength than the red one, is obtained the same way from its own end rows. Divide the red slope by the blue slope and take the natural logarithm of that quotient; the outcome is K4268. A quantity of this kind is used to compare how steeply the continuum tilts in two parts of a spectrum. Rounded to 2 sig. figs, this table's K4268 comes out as -0.33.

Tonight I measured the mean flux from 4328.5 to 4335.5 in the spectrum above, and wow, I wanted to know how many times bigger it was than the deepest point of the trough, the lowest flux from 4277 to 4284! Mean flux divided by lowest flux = 1.3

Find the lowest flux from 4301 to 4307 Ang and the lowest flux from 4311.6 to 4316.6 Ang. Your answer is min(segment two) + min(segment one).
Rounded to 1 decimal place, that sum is 18.2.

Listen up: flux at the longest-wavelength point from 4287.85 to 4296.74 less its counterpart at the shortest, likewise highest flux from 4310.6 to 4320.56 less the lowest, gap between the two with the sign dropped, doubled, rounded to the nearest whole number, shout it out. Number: 3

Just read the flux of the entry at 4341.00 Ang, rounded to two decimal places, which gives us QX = 11.52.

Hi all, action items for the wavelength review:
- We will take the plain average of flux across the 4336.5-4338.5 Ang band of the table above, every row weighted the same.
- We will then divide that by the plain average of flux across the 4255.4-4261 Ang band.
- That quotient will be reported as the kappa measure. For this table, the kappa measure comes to 0.91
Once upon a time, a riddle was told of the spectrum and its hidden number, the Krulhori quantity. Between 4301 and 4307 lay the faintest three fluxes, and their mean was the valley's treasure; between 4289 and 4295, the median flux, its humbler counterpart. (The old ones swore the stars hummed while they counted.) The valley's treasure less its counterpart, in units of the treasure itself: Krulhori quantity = -0.13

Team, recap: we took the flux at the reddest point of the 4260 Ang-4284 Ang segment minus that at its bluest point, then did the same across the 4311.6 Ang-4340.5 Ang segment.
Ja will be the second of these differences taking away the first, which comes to -2.4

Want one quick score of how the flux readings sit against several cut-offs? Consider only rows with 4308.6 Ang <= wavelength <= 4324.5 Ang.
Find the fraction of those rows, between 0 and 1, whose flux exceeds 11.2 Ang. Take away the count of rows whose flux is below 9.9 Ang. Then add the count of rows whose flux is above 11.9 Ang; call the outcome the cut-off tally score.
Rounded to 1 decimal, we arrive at 4.5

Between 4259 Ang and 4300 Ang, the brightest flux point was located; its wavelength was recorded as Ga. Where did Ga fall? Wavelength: 4281.44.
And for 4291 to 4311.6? 4301.20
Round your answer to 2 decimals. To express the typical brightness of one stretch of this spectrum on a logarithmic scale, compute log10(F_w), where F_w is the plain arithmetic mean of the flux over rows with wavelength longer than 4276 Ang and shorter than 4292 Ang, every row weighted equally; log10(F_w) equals 1.03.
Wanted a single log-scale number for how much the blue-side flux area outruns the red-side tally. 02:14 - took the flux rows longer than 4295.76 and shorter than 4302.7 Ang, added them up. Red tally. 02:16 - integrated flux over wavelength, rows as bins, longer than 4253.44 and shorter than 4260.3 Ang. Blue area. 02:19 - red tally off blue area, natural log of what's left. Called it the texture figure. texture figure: 2.3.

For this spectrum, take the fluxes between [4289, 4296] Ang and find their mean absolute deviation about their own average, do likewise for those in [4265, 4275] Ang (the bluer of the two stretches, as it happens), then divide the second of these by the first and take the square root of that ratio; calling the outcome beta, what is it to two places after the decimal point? 1.25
